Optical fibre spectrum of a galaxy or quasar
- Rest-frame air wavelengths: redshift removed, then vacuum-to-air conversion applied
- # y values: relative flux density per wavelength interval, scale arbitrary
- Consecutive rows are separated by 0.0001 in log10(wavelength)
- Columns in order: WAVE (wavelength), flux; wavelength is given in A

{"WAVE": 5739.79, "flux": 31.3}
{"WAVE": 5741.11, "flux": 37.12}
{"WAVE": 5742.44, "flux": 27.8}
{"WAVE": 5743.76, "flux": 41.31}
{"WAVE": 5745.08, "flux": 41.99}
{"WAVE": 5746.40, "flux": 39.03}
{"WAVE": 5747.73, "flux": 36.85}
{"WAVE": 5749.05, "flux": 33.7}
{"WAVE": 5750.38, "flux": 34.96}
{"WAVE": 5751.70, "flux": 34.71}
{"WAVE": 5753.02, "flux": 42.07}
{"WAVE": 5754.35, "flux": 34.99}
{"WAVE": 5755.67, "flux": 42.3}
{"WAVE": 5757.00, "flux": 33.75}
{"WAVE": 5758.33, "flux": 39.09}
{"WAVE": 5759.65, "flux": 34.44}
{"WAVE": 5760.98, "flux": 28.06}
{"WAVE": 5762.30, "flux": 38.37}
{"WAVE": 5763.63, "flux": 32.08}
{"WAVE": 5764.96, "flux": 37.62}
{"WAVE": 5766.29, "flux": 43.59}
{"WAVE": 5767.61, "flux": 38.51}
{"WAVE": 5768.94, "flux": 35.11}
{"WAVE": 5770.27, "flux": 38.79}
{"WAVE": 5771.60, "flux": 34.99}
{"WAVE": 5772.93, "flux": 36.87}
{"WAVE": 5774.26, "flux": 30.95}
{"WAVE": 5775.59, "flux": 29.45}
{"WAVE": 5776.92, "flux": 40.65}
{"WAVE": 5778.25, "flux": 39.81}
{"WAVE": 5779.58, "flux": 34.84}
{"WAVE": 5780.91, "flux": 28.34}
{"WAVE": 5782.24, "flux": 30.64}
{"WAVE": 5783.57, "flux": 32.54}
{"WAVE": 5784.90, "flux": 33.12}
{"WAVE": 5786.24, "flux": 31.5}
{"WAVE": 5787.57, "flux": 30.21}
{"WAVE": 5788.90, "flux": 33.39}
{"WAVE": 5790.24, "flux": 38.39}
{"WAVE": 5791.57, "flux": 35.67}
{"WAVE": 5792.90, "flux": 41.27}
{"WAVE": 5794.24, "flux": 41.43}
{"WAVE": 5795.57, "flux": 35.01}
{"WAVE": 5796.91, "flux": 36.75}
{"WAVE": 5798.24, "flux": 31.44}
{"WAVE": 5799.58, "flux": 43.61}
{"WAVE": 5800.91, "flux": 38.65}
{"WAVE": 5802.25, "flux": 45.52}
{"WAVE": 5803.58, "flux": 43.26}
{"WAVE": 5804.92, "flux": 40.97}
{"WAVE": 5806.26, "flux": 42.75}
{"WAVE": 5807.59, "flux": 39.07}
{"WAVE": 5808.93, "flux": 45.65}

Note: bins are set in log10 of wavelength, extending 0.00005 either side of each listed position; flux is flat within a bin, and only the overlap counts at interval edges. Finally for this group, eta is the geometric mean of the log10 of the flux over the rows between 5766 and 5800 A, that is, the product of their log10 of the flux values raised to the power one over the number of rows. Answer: 1.55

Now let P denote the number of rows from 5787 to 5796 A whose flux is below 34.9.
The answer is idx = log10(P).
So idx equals 0.3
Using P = 2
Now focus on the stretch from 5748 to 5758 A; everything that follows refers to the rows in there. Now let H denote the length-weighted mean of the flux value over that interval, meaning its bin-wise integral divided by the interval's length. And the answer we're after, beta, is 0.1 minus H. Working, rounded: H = 36.7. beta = -36.6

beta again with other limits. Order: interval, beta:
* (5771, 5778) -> -34.8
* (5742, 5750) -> -36.9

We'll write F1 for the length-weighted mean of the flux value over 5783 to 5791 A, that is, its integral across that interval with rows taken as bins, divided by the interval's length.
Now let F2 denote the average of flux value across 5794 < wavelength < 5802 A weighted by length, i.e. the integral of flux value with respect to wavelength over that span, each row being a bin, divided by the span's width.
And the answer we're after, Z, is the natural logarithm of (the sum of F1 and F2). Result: 4.27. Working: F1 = 33.2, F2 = 38.0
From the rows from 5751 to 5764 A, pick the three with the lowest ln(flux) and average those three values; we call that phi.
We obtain 3.44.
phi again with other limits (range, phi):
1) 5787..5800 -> 3.45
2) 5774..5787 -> 3.38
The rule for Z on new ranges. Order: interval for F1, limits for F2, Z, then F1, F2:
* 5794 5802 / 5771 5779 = 4.30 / 38.0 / 35.4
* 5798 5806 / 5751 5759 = 4.37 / 41.2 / 37.8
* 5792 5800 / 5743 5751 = 4.33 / 38.0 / 37.9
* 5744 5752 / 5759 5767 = 4.29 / 37.2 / 35.7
